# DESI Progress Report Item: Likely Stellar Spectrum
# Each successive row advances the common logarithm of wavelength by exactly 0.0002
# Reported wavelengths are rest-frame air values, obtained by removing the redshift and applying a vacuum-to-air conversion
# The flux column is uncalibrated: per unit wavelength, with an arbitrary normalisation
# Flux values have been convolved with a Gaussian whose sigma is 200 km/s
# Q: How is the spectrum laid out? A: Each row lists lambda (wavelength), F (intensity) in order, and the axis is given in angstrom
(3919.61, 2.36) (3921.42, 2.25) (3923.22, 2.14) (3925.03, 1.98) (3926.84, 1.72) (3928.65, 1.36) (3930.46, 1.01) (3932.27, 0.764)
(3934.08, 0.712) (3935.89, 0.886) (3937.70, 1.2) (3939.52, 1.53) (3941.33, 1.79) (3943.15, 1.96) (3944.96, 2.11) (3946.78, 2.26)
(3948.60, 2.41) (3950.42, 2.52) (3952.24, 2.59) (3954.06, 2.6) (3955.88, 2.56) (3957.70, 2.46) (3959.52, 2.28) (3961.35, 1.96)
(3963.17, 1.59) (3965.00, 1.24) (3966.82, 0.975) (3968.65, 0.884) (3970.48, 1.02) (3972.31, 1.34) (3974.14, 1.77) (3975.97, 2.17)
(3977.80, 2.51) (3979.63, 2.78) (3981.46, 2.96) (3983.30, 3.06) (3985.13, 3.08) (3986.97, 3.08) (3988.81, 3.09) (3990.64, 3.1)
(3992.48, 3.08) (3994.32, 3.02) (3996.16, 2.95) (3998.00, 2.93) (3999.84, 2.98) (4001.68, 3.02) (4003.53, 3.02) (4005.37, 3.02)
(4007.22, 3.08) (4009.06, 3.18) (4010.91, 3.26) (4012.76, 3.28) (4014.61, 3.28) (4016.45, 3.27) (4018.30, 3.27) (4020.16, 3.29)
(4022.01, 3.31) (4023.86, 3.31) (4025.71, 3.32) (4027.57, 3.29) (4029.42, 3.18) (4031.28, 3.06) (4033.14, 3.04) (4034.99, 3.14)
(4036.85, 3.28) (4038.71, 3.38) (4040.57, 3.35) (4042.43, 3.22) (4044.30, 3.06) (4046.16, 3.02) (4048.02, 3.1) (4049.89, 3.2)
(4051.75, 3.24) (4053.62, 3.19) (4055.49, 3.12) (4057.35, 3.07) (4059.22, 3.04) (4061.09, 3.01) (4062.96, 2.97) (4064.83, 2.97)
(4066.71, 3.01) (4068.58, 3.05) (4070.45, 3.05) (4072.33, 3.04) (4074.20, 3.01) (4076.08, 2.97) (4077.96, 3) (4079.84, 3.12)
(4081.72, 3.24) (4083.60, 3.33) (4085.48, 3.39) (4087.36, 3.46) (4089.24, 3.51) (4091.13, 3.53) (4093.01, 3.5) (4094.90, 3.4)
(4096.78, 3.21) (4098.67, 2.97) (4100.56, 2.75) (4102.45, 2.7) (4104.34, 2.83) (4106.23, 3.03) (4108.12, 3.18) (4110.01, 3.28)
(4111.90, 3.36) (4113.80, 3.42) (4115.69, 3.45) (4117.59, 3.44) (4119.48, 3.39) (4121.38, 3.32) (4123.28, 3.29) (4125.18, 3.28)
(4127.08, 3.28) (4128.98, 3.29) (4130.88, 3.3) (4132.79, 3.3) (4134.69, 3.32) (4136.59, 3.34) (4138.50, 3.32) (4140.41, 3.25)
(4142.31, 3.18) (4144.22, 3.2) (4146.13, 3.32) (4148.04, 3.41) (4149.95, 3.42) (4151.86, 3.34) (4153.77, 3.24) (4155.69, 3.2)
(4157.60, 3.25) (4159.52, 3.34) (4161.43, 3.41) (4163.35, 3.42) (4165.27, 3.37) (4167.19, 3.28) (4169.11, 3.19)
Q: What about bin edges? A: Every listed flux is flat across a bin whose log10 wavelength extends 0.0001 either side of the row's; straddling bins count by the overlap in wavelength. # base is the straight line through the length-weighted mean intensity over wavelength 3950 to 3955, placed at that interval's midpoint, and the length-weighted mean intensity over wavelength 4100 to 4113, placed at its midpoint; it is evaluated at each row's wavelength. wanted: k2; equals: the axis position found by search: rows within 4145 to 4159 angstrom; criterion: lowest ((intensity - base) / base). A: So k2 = 4155.69 angstrom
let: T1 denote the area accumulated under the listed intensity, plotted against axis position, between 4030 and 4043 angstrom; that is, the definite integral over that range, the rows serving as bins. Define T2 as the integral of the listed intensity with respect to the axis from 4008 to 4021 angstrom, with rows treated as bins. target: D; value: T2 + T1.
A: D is 84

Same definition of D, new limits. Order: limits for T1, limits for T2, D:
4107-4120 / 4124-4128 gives 57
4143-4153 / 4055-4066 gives 67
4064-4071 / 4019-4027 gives 48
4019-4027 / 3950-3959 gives 49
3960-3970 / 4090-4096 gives 34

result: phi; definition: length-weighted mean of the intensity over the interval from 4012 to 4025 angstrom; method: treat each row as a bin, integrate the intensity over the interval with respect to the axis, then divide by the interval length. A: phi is 3.29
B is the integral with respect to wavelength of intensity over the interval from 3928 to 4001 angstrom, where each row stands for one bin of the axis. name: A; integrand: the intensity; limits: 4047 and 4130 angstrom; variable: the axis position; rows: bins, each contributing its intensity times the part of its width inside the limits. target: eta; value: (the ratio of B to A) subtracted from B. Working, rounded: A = 264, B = 155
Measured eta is 154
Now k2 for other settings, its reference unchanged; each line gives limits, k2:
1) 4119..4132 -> 4127.08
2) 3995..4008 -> 3998.00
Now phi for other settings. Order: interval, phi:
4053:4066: 3.05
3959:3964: 1.92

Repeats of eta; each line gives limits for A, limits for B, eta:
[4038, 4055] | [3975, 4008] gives 95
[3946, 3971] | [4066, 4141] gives 237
